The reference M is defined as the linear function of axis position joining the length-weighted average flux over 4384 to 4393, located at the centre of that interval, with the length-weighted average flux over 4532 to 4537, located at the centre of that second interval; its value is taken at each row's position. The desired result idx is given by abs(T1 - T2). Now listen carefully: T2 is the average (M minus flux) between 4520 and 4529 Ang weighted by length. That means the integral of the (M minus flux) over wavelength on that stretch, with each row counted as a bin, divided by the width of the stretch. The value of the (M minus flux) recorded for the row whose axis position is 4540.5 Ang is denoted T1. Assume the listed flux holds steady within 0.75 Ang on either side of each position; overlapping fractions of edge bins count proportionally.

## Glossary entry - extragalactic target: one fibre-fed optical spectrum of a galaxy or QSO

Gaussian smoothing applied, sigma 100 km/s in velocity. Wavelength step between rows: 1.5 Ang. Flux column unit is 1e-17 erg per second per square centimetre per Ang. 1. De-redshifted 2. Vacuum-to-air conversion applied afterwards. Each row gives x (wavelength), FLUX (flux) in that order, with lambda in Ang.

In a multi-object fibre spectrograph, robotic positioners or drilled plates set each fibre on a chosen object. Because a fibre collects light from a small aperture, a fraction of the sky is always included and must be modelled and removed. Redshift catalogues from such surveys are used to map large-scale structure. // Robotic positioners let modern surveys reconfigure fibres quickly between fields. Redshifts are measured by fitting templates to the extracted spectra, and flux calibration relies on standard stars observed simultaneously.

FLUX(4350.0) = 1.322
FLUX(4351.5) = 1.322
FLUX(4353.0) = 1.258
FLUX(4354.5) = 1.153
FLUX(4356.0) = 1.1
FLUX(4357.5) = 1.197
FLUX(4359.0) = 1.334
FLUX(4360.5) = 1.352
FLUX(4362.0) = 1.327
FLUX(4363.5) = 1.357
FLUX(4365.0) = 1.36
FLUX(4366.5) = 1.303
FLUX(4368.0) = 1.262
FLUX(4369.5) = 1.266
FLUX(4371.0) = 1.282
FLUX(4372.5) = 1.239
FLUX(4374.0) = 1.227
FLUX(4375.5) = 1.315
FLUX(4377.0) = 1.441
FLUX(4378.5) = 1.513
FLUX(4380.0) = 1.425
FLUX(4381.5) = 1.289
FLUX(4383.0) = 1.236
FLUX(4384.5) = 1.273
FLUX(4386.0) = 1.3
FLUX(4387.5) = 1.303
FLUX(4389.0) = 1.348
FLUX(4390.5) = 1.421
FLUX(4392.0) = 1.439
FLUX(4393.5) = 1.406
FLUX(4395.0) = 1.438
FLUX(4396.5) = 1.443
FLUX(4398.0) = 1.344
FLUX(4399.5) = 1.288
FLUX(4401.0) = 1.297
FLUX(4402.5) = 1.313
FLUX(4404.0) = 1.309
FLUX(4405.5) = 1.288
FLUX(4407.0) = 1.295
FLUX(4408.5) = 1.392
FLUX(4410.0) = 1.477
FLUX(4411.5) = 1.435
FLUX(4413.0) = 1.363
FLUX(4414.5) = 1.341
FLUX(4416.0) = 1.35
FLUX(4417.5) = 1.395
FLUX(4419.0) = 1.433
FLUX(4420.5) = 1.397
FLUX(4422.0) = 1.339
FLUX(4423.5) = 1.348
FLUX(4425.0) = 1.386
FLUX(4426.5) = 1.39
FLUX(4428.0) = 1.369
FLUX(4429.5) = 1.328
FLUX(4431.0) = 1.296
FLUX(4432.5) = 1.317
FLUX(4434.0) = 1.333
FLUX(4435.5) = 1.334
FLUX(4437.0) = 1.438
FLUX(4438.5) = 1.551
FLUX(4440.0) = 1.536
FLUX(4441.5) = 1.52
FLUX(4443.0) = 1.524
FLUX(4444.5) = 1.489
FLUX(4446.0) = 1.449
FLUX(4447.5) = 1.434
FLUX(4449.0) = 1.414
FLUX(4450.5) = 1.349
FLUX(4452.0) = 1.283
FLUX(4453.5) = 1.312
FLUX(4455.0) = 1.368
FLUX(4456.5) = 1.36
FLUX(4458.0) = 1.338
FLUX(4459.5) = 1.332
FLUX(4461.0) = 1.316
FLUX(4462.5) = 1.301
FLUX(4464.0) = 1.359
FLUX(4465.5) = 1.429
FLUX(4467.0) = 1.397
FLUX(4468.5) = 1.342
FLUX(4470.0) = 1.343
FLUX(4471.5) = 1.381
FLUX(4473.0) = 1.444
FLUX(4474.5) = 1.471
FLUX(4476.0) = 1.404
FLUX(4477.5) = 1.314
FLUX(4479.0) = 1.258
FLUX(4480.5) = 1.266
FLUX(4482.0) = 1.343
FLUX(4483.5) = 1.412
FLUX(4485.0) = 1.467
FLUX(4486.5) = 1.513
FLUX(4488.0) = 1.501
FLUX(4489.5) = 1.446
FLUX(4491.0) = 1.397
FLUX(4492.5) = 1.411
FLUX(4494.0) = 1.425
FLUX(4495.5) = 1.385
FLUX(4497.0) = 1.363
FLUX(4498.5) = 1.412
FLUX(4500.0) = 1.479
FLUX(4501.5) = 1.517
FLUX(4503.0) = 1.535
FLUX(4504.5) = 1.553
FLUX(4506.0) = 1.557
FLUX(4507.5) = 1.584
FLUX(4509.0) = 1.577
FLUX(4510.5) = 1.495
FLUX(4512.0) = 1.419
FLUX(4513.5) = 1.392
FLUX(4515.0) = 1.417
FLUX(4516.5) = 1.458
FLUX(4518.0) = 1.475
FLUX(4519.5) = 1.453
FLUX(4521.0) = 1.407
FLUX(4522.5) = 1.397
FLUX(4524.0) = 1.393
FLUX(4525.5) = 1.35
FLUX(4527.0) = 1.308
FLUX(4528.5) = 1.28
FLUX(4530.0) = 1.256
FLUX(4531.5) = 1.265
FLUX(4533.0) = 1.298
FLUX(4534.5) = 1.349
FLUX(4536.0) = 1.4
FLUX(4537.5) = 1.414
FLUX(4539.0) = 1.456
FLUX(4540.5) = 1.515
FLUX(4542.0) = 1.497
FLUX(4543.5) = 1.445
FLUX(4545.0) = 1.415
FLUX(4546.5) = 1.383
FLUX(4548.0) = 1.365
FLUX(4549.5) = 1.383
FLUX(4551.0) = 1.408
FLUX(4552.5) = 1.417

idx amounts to 0.155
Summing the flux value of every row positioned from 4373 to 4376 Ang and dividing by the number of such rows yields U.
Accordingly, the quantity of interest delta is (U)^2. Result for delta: 1.62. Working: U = 1.27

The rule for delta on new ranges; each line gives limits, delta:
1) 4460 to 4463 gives 1.71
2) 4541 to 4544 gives 2.16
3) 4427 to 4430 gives 1.82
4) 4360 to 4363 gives 1.79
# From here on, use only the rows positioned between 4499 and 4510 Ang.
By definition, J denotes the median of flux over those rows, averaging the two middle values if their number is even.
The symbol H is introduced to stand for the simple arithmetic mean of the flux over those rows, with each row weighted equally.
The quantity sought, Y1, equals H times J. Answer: 2.40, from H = 1.54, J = 1.55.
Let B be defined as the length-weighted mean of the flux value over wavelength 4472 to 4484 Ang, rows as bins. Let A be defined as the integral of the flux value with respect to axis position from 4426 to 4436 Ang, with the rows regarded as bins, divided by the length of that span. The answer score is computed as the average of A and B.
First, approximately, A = 1.34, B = 1.36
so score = 1.35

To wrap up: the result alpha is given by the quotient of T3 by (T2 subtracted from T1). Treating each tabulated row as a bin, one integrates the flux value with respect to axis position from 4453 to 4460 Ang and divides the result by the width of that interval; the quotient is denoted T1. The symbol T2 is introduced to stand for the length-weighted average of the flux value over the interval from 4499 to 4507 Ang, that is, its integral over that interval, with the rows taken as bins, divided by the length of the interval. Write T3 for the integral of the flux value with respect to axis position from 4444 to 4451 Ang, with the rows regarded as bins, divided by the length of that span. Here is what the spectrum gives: -8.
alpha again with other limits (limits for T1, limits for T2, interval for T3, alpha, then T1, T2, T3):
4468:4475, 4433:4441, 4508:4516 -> -35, 1.40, 1.44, 1.46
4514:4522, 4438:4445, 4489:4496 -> -17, 1.44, 1.52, 1.41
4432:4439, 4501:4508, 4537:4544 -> -9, 1.39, 1.55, 1.47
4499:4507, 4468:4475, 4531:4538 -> 10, 1.53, 1.40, 1.35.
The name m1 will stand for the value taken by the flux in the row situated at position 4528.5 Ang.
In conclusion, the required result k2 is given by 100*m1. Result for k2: 128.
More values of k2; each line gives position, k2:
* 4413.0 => 136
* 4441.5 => 152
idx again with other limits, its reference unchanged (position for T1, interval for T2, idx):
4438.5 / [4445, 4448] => 0.105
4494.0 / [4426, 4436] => 0.089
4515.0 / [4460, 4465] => 0.087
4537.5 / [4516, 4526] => 0.005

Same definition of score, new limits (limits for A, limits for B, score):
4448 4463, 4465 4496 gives 1.37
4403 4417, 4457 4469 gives 1.36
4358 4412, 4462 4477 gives 1.36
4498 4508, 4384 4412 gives 1.44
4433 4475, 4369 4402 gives 1.37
